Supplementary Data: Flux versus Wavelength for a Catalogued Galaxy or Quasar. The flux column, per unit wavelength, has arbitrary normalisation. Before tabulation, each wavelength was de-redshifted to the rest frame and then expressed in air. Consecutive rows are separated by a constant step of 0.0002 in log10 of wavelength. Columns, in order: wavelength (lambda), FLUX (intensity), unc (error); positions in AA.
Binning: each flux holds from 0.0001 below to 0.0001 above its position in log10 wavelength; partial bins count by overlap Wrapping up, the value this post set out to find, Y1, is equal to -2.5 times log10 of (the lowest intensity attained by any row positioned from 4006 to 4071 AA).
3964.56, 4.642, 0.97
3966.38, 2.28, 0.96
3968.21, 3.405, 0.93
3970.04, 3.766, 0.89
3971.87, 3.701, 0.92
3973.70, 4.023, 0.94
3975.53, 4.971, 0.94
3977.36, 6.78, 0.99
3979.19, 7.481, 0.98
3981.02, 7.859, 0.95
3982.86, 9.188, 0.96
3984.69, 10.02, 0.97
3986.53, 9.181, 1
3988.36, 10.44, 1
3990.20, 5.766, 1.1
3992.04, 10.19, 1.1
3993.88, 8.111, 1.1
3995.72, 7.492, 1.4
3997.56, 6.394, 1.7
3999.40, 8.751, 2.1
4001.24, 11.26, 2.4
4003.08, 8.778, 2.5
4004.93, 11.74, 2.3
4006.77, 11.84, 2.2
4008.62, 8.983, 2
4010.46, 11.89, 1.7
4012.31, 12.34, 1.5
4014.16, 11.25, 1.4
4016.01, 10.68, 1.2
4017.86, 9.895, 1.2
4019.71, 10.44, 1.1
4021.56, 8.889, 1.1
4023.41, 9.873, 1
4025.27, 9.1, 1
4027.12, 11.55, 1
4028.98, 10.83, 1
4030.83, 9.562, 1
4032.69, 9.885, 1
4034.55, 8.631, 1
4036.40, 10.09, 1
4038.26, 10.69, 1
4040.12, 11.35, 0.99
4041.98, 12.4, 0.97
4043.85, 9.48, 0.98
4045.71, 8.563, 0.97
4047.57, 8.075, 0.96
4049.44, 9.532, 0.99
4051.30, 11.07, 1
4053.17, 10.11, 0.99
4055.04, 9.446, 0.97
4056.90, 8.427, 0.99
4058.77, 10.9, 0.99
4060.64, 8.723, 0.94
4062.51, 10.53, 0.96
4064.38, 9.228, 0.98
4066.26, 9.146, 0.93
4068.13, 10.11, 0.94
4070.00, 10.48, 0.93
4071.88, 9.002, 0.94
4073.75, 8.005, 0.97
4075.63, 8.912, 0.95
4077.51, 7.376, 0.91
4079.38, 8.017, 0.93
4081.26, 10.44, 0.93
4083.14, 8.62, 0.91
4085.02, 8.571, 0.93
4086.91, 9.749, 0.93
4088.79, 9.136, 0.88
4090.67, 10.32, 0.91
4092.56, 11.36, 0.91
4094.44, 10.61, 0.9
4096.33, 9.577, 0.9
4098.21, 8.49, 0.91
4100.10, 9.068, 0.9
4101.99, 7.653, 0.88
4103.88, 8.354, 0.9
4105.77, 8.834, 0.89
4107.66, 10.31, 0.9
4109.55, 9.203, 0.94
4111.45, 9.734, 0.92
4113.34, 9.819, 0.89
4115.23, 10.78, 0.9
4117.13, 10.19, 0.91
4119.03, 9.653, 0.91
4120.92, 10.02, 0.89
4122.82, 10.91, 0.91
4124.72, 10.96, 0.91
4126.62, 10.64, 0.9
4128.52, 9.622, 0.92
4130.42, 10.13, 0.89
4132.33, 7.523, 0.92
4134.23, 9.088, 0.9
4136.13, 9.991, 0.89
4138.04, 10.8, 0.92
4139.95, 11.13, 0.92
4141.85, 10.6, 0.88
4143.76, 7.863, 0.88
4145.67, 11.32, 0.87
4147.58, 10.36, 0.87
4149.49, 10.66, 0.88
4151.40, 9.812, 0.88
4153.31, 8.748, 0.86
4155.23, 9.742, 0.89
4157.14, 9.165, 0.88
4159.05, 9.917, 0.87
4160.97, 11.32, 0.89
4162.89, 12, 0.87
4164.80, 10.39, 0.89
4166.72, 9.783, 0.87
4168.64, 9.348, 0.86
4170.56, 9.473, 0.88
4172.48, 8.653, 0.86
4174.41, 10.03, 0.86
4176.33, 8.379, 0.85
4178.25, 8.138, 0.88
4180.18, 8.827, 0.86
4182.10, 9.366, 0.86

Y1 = -2.27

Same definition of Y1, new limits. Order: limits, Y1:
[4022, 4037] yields -2.34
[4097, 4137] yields -2.19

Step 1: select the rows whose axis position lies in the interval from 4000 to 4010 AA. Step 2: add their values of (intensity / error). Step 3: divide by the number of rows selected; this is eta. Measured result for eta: 4.6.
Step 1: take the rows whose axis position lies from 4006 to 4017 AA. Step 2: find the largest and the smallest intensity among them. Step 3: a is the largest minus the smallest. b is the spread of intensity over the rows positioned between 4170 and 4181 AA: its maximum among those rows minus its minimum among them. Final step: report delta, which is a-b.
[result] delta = 1.5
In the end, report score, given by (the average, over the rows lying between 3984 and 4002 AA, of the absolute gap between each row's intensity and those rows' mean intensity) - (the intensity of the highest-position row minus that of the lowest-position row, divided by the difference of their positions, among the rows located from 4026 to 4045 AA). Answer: 1.58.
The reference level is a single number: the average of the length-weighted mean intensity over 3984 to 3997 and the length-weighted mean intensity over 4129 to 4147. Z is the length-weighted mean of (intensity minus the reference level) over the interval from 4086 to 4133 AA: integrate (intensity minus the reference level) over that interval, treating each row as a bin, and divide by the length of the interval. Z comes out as 0.48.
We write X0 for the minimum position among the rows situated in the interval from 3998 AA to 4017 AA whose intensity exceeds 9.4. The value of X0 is 4001.24 AA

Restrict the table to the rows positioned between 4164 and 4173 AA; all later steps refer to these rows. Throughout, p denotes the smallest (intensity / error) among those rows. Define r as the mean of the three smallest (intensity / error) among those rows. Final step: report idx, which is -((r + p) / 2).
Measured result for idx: -10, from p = 10.1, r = 10.6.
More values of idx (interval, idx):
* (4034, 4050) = -9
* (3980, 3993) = -6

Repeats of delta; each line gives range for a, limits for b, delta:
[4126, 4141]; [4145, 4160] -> 1.0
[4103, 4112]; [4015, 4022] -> 0.2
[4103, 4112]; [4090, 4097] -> 0.2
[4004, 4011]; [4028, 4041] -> 0.2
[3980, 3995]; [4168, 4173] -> 3.9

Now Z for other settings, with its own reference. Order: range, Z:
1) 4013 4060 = 0.79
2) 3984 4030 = 0.59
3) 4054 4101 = 0.13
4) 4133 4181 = 0.57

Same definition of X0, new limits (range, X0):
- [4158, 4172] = 4159.05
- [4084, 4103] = 4086.91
